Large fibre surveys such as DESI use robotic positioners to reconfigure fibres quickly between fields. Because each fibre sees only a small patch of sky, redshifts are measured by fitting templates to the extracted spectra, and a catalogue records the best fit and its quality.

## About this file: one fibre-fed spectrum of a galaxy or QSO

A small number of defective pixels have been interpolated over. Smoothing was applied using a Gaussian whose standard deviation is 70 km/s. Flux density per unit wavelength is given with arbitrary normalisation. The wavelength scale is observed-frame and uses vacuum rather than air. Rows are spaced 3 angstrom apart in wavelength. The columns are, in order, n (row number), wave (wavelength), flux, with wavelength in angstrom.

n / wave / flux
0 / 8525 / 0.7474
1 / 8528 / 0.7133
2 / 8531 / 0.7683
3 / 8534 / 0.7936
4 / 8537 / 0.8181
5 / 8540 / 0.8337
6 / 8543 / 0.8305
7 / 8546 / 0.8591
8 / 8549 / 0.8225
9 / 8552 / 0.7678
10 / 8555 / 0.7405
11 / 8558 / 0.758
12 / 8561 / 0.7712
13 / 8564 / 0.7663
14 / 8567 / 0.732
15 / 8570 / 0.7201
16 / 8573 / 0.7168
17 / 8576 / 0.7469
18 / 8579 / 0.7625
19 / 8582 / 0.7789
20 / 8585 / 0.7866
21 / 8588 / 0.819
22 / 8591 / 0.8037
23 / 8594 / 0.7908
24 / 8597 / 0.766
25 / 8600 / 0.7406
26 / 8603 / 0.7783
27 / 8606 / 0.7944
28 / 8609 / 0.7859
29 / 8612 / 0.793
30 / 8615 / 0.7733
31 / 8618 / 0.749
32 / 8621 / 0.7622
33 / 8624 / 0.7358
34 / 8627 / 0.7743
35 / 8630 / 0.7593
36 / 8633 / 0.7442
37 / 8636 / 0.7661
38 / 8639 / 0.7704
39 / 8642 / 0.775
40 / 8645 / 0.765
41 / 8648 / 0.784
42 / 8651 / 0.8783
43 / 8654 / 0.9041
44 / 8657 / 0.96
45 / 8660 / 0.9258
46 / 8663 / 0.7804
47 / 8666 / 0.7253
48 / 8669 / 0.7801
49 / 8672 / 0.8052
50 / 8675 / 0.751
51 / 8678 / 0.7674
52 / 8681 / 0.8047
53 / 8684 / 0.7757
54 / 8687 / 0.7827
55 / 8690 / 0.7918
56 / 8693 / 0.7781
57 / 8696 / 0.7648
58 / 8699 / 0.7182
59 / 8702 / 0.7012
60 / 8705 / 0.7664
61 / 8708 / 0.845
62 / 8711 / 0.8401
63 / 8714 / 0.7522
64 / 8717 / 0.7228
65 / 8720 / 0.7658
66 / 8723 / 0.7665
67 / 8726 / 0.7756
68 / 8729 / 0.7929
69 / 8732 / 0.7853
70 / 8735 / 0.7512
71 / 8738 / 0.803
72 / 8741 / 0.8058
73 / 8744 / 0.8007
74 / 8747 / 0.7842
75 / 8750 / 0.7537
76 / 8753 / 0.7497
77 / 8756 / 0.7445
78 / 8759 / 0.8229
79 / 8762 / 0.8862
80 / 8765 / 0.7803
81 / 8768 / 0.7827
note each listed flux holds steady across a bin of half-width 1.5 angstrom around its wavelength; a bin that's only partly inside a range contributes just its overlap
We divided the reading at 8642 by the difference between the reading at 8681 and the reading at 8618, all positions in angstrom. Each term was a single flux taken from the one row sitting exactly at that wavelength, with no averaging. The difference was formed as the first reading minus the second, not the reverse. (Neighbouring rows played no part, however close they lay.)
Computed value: 14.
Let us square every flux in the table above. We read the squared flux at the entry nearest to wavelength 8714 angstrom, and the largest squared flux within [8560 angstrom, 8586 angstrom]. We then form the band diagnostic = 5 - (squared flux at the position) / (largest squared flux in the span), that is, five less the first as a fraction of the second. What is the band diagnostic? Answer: 4.09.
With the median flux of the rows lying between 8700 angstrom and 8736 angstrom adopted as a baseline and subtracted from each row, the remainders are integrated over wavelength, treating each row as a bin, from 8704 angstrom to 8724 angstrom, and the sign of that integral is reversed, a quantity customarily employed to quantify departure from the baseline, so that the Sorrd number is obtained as -0.28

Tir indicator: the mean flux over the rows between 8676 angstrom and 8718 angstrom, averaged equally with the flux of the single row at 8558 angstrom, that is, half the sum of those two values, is 0.765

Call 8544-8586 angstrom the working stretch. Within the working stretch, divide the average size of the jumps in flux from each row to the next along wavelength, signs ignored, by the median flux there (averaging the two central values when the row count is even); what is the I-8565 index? 0.028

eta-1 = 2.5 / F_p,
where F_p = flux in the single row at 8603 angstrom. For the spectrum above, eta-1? 3.21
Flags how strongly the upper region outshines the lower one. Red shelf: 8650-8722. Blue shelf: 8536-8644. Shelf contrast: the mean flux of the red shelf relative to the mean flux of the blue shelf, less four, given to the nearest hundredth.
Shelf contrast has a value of -2.97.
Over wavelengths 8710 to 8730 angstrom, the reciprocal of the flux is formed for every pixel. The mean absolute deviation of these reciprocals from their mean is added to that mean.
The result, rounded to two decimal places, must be 1.34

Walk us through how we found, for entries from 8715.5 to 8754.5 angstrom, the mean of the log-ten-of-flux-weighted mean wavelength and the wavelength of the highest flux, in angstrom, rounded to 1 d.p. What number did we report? 8737.8 angstrom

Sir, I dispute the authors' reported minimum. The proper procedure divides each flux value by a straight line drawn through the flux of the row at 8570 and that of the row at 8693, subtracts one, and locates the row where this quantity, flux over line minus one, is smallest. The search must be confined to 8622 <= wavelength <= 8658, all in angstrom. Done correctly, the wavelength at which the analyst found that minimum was 8624 angstrom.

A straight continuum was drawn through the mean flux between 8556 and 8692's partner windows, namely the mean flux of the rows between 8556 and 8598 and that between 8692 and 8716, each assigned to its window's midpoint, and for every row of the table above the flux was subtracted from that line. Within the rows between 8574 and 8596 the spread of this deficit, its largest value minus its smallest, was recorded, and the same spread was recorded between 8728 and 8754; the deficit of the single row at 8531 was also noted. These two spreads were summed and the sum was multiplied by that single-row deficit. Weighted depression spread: -0.0006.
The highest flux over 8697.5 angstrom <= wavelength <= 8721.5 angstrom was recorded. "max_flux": 0.845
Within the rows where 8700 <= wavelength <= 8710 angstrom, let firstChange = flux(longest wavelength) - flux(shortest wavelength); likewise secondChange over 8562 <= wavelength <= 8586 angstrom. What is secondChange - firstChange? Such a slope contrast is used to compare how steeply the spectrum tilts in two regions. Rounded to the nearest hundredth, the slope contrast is -0.12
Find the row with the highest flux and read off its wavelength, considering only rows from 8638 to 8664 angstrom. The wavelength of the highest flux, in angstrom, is 8657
